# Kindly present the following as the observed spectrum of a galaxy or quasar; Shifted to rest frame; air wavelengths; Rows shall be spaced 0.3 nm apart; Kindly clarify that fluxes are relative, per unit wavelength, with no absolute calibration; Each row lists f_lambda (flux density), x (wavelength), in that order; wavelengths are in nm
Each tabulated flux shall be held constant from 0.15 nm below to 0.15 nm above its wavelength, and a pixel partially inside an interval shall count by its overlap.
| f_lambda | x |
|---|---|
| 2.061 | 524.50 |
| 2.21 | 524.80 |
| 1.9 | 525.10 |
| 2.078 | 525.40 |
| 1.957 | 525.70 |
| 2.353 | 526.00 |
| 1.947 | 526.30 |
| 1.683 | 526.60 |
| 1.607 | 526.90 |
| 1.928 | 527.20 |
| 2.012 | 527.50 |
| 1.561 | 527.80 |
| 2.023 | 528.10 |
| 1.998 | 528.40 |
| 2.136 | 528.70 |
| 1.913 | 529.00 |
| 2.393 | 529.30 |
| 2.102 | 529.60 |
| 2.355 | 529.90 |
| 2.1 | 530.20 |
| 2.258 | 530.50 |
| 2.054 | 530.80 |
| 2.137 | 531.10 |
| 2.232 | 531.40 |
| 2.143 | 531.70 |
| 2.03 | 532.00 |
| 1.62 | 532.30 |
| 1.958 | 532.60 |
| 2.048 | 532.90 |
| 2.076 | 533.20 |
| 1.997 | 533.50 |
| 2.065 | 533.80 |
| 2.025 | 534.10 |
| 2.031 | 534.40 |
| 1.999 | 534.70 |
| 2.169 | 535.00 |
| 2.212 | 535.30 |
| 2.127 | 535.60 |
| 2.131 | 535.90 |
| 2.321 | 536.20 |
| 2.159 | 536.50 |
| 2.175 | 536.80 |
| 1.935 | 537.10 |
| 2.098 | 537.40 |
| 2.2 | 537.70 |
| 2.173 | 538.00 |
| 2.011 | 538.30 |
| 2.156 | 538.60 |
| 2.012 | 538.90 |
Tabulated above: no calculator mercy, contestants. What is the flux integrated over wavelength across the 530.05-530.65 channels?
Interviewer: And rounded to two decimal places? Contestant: 1.31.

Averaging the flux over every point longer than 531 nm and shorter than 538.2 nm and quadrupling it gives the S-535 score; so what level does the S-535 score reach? 8.34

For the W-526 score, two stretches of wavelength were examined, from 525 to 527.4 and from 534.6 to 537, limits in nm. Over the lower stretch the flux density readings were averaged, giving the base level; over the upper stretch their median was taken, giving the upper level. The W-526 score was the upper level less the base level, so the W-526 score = 0.23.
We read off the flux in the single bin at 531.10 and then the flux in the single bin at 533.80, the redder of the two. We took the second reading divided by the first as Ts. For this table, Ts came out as 0.97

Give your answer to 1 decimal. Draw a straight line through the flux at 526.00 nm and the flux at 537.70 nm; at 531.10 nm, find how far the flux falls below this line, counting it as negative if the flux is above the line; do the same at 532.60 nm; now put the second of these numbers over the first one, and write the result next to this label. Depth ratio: 2.1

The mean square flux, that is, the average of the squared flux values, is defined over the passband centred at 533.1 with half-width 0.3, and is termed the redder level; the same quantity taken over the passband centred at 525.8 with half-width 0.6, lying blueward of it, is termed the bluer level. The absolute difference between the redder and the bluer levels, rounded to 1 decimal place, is 0.1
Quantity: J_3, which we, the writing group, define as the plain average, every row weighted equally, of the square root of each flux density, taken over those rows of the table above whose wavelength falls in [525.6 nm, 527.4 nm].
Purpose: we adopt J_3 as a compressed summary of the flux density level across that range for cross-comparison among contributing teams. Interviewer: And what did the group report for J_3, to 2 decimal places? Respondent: 1.38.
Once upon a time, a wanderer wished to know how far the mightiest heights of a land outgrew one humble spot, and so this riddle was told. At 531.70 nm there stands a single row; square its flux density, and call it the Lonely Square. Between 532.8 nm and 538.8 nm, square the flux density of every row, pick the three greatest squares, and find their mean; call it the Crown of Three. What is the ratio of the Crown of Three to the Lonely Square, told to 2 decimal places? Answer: 1.10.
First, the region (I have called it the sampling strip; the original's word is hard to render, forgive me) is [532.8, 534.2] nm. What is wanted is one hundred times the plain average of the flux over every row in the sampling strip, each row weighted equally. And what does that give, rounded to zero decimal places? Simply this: 204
